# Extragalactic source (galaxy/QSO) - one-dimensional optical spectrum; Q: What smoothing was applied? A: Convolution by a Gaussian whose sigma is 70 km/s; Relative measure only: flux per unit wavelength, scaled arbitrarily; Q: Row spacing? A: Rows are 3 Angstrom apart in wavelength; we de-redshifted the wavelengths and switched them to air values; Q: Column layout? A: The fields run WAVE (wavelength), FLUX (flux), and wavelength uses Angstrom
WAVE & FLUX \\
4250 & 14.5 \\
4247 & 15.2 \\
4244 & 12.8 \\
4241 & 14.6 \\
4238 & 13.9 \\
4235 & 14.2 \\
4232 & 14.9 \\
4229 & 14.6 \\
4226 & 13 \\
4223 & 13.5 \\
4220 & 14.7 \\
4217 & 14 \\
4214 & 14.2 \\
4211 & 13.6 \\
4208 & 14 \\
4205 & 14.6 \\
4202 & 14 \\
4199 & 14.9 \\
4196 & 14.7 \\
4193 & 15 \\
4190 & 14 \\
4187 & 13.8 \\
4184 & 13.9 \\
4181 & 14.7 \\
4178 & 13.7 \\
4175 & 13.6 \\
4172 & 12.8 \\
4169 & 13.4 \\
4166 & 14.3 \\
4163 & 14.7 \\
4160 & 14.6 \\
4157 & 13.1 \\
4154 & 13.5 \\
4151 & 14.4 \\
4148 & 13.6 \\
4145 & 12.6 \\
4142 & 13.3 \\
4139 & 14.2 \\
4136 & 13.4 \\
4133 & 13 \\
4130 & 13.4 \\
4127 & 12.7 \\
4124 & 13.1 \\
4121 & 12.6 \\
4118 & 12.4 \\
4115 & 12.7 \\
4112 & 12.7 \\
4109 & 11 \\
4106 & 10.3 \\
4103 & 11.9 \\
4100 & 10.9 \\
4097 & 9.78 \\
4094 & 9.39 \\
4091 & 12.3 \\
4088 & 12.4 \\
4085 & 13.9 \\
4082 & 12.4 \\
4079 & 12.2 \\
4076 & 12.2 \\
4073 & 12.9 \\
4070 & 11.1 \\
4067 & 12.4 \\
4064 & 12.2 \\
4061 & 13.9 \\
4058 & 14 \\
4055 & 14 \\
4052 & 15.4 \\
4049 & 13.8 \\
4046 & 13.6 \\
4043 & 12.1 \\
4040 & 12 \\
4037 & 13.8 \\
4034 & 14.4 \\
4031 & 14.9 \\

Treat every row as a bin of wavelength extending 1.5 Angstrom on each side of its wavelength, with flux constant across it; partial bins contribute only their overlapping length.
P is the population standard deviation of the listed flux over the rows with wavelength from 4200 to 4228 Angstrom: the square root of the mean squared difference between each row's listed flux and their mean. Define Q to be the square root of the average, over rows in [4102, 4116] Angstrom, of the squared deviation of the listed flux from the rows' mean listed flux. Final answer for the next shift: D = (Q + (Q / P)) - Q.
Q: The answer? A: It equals 1.9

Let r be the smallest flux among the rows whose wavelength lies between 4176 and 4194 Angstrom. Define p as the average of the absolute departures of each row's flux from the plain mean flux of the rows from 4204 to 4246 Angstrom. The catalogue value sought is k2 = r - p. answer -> 13.20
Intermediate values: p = 0.5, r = 13.7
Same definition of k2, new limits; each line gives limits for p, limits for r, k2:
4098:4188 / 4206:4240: 12.19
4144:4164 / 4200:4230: 12.33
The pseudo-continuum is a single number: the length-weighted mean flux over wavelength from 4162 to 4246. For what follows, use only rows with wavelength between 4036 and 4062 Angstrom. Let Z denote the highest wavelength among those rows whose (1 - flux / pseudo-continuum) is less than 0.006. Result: 4058 Angstrom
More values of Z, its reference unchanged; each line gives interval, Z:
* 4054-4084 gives 4058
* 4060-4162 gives 4160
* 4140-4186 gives 4181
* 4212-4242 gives 4241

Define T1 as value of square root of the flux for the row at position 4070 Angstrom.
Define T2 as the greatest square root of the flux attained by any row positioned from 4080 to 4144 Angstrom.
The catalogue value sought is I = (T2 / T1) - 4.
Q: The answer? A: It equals -2.87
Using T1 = 3.33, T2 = 3.77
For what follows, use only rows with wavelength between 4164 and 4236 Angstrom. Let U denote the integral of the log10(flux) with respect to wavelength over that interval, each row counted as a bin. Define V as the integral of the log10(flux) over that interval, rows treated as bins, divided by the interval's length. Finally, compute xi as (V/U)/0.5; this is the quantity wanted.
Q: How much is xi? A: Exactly 0.03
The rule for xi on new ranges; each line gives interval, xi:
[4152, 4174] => 0.09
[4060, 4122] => 0.03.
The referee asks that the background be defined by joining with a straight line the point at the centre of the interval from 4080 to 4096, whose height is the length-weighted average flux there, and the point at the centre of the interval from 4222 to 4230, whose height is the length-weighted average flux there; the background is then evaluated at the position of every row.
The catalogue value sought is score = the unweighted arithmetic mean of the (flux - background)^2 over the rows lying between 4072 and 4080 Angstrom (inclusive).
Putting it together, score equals 0.4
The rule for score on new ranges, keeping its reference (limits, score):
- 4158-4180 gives 1.3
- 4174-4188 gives 0.8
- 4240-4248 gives 1.1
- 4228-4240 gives 0.6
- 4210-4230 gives 0.5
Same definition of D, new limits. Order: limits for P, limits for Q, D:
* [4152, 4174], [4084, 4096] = 2.3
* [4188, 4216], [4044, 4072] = 2.6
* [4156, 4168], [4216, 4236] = 1.0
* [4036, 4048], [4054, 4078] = 1.2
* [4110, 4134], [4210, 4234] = 2.1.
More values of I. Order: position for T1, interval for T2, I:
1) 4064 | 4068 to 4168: -2.90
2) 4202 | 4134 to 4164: -2.98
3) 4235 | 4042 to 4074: -2.96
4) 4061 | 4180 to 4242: -2.96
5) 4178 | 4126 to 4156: -2.97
